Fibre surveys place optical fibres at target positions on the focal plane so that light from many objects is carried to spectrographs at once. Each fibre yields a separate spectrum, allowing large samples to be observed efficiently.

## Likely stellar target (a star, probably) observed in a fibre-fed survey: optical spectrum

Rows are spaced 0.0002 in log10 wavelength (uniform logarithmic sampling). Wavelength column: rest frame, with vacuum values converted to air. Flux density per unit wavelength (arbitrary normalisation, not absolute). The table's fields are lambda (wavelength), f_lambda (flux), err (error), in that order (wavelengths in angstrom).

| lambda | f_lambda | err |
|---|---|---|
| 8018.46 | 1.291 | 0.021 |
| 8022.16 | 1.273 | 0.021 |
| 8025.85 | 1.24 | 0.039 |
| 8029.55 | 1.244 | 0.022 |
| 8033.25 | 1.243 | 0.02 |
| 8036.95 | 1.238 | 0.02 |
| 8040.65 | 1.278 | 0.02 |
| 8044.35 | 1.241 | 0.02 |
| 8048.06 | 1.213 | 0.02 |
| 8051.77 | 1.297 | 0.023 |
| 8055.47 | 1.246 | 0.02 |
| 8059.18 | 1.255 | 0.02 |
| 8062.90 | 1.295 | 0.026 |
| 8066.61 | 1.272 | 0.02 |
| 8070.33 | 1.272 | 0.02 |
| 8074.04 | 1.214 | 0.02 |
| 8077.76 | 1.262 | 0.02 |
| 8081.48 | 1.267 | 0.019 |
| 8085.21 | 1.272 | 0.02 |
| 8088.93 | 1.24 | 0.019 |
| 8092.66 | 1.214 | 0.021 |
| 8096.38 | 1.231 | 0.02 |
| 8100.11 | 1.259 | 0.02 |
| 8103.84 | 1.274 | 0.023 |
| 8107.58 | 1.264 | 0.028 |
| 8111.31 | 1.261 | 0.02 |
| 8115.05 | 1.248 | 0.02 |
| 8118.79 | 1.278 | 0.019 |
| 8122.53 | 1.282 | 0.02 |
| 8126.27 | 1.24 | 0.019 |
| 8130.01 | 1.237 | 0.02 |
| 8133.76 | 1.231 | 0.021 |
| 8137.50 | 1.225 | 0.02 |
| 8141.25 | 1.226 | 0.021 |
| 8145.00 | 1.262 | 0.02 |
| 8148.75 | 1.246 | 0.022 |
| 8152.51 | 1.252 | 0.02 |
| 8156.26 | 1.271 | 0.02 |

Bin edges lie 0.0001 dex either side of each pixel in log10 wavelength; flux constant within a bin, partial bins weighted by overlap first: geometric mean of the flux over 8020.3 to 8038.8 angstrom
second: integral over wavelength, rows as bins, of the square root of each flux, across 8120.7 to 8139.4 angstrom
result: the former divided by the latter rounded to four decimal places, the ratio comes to 0.0598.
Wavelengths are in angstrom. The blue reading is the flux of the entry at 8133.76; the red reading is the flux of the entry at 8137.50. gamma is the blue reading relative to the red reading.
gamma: 1.00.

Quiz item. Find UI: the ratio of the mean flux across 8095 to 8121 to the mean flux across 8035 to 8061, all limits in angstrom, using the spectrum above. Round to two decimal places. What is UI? 1.01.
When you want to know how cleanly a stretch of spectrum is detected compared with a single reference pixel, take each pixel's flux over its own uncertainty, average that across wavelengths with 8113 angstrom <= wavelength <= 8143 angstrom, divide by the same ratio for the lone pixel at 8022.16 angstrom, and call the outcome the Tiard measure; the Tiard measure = 1.03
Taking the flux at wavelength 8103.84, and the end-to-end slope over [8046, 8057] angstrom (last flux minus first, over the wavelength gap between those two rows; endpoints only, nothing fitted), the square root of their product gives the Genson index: 0.075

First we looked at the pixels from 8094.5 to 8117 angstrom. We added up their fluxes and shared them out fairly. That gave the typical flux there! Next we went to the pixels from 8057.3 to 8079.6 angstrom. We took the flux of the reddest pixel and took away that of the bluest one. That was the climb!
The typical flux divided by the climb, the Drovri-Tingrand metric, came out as 179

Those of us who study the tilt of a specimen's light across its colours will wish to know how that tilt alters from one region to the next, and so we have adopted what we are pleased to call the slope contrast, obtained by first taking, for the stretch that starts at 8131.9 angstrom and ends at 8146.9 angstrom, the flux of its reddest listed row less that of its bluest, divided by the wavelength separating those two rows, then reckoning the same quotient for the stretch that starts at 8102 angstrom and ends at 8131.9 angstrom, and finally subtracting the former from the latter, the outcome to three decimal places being -0.004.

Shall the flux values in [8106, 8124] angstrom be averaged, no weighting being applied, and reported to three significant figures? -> 1.27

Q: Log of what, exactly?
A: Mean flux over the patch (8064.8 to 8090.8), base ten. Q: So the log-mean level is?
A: 0.0993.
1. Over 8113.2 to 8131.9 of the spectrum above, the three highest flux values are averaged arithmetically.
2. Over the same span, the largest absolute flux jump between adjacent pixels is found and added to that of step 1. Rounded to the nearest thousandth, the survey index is 1.311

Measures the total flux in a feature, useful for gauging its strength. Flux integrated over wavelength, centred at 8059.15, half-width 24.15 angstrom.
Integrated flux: 61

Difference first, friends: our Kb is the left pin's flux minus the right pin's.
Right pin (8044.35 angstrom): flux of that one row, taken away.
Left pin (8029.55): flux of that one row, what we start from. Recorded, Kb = 0.003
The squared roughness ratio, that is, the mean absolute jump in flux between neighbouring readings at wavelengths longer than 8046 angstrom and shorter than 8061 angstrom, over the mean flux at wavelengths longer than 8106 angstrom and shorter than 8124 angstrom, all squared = 0.0014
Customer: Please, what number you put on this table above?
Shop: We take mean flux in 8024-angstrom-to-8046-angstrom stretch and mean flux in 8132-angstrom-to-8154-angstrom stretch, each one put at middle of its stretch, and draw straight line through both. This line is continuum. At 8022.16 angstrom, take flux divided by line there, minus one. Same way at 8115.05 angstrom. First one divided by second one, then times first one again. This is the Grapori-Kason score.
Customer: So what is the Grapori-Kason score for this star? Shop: 0.08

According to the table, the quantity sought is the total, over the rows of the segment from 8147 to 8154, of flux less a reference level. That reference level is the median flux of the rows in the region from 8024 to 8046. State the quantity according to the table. 0.01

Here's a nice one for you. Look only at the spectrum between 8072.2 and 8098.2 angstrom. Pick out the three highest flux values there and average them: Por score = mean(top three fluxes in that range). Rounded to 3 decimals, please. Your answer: 1.267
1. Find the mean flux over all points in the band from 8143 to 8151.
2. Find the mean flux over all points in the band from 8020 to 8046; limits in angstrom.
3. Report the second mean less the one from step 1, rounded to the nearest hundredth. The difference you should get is 0.00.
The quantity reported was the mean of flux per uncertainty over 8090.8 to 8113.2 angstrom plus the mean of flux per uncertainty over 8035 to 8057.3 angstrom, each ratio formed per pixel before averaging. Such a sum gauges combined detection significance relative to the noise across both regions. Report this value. 119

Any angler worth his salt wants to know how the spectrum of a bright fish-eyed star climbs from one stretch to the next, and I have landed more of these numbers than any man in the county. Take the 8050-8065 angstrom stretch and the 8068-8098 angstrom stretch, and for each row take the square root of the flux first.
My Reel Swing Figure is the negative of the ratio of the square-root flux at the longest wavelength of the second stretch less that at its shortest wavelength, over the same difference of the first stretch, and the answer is -21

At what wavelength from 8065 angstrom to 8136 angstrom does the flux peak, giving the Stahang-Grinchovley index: 8122.53 angstrom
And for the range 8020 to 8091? 8051.77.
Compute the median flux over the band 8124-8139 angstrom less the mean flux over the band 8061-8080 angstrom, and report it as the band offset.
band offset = -0.029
